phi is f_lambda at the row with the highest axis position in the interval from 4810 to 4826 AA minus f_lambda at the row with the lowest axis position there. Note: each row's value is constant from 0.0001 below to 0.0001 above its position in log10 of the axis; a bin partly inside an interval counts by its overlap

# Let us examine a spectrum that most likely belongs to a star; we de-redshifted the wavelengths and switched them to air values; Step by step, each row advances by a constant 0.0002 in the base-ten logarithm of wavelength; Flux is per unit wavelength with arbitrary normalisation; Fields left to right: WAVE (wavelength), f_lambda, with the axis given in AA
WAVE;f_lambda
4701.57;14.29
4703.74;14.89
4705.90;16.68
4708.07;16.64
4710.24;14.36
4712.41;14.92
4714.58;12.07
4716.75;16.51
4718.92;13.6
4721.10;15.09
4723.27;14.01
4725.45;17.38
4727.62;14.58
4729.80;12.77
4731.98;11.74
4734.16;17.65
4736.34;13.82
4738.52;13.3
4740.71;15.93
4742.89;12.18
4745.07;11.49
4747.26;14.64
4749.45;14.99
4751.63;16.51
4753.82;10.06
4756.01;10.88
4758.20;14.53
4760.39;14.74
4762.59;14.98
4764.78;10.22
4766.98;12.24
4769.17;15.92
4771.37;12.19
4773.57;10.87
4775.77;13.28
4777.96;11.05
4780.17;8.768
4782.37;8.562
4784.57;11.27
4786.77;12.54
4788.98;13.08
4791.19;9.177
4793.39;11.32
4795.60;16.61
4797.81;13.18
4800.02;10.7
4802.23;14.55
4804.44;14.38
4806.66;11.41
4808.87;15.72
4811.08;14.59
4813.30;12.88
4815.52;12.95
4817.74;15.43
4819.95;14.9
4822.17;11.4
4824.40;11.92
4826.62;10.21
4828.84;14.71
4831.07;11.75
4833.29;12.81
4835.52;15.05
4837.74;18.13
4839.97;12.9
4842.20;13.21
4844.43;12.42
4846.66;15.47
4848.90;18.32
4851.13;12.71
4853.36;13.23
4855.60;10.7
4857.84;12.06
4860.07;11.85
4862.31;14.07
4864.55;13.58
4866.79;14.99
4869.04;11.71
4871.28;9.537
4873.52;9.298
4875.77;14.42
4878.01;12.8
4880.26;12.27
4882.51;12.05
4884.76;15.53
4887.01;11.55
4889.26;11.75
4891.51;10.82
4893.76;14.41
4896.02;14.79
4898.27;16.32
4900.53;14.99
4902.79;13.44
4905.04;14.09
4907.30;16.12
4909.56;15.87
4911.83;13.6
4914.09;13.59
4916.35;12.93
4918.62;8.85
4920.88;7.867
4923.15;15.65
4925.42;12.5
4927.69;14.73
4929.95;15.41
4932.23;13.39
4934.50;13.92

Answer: -3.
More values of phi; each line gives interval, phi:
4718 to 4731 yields -1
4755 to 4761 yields 4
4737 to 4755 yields -3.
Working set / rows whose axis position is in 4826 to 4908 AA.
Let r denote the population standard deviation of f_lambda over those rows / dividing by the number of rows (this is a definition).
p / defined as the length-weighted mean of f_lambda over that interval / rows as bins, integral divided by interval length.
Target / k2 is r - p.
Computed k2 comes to -11.3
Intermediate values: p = 13.4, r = 2.10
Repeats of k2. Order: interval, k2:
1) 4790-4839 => -11.2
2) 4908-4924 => -9.8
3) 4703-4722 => -13.5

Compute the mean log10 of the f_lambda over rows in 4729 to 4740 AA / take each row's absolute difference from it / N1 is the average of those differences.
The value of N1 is 0.045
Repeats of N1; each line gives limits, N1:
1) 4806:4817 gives 0.042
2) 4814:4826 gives 0.048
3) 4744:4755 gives 0.074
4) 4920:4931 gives 0.090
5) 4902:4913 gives 0.032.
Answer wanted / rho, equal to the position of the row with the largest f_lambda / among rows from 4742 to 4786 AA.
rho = 4751.63 AA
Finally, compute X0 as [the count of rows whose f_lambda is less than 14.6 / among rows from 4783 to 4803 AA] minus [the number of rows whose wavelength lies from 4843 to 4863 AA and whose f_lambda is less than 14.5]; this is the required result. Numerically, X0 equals 1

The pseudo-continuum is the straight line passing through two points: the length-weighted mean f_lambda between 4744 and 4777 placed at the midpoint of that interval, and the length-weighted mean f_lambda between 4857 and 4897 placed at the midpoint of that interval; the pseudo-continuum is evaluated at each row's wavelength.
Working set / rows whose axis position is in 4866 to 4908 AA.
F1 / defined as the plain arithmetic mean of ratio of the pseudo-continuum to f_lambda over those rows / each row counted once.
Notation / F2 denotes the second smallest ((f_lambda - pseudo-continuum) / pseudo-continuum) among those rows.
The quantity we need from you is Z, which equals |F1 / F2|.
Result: 4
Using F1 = 0.98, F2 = -0.25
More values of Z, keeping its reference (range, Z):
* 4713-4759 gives 6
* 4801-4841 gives 8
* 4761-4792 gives 4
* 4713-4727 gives 49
